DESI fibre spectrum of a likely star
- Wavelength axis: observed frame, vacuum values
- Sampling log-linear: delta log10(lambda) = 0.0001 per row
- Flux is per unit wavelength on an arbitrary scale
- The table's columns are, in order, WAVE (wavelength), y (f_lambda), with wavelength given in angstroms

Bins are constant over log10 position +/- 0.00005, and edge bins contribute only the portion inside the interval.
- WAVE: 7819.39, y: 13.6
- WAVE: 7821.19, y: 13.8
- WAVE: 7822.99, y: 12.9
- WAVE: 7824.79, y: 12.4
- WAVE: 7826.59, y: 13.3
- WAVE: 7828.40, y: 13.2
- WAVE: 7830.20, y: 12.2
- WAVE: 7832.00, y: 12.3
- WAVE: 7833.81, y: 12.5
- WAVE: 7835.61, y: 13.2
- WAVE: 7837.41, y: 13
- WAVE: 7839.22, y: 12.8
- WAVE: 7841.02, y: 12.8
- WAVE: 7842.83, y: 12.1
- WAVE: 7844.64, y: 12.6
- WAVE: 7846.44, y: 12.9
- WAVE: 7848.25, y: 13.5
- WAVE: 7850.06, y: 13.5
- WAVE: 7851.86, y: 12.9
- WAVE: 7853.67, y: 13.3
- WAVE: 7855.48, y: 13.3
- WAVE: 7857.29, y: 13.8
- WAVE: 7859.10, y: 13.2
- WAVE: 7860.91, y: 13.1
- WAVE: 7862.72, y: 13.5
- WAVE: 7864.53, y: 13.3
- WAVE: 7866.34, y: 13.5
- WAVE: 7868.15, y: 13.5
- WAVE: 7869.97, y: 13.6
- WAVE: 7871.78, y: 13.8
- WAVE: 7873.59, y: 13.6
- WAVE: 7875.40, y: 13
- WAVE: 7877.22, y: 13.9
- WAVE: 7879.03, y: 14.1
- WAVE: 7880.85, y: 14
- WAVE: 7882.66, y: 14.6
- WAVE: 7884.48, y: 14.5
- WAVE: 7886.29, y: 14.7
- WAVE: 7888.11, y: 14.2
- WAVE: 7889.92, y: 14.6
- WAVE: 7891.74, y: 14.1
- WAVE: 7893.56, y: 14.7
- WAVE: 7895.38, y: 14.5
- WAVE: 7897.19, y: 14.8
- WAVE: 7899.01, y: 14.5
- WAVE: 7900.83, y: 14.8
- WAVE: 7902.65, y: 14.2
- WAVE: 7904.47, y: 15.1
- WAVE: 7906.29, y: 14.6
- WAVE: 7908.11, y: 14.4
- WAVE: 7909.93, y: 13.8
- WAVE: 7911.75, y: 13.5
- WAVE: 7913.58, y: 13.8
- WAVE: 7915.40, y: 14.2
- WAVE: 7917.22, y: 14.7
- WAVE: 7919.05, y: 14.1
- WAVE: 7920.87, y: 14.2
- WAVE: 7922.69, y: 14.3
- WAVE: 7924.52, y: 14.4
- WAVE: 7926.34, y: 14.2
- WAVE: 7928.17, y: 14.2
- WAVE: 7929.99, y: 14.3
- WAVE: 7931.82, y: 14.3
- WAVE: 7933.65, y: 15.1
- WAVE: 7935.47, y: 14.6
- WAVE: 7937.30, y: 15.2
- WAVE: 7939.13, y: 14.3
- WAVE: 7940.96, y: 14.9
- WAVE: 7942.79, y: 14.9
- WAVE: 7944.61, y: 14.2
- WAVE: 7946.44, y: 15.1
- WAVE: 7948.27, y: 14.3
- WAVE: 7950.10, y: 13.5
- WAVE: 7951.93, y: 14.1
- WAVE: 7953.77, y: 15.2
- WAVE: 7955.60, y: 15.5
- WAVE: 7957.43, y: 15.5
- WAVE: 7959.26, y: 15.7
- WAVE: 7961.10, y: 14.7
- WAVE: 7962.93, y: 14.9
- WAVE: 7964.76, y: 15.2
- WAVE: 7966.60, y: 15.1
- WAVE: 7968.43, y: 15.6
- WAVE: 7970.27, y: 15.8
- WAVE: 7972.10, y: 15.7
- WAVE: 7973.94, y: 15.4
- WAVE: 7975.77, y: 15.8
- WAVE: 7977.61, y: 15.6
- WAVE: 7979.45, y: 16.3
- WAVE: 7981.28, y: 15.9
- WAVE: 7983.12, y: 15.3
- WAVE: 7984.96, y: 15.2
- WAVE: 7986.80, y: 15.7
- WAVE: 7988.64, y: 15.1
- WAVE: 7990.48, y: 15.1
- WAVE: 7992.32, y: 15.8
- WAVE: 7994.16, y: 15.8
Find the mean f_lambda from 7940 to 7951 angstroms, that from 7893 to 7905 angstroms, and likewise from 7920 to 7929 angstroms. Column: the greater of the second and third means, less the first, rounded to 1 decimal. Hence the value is 0.2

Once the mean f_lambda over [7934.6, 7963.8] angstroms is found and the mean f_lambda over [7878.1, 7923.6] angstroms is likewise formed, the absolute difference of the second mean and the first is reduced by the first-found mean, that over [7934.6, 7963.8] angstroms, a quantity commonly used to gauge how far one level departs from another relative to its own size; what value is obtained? -14.4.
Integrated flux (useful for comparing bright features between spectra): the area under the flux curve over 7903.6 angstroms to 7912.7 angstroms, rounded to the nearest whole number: 130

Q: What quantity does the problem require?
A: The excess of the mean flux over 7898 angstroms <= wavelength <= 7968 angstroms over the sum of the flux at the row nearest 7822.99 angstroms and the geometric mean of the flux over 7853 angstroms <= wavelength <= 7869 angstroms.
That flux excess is -11.7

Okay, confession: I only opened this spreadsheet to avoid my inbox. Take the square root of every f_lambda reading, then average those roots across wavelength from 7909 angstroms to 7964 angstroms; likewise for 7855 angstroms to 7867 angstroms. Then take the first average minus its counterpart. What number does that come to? 0.152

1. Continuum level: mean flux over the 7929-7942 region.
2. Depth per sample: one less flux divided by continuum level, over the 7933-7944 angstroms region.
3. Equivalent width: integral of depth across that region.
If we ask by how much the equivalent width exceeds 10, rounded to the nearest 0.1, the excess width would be -10.1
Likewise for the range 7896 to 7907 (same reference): -10.0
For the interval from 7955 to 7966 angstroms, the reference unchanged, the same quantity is -10.4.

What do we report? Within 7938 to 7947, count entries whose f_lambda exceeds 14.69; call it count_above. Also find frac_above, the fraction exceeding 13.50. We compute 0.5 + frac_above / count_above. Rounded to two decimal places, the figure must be 0.83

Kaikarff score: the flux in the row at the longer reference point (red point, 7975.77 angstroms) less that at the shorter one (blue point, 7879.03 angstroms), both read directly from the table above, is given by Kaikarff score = 1.7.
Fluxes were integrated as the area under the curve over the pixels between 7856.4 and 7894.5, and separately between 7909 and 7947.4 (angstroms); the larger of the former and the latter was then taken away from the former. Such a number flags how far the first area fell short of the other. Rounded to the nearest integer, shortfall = -24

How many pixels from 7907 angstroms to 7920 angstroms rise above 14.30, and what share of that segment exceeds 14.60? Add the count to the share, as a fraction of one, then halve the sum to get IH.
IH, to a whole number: 1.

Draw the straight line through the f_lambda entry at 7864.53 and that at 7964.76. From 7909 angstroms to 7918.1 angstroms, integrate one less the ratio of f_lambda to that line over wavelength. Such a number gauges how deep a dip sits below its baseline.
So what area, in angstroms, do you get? 0.15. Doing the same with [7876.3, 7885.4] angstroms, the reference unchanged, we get -0.41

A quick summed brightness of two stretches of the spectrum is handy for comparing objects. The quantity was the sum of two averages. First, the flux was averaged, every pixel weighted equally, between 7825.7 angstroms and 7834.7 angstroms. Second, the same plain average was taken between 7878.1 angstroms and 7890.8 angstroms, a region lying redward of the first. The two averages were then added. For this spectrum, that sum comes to 27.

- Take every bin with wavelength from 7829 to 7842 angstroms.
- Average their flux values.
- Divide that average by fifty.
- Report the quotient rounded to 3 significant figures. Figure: 0.254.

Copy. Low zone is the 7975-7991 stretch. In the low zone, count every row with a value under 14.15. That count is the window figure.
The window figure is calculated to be 0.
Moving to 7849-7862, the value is 7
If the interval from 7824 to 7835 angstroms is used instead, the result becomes 6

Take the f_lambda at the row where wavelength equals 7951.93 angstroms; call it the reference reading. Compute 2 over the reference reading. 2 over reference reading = 0.142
